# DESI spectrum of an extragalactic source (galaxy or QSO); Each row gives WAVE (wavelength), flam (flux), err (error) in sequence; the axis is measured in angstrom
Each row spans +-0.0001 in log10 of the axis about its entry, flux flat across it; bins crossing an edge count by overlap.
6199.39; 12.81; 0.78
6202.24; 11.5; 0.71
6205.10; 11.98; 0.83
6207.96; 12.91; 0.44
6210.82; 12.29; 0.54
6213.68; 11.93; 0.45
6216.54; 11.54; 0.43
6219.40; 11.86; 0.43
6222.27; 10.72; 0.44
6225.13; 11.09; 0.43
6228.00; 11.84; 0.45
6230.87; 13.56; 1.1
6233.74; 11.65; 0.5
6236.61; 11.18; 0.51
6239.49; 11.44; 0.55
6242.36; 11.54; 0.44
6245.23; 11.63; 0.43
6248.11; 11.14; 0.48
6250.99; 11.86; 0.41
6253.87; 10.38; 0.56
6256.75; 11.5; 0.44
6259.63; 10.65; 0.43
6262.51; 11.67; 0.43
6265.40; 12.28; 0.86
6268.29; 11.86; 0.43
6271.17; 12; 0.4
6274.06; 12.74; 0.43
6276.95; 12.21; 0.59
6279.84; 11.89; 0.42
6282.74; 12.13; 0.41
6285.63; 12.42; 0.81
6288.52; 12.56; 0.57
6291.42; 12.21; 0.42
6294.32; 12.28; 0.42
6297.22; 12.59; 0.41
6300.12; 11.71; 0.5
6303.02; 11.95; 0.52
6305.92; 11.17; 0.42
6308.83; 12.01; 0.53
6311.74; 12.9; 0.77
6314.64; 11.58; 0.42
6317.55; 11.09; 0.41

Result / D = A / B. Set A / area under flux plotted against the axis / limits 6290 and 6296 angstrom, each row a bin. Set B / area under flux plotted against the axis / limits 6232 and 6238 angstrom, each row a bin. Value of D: 1.06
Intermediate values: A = 73.5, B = 69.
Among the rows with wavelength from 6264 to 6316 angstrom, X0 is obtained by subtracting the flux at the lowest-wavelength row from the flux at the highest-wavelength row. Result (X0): -0.70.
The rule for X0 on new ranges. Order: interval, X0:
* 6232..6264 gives 0.02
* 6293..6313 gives 0.62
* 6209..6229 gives -0.45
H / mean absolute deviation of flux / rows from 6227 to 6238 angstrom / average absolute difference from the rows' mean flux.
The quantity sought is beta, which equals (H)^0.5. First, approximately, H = 0.75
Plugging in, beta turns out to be 0.87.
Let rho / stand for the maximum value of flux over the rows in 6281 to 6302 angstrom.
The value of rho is 12.59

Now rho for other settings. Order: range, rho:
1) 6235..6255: 11.86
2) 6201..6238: 13.56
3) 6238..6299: 12.74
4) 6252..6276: 12.74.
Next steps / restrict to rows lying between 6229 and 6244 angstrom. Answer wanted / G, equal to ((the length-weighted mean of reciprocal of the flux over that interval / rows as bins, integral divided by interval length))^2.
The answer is 0.0072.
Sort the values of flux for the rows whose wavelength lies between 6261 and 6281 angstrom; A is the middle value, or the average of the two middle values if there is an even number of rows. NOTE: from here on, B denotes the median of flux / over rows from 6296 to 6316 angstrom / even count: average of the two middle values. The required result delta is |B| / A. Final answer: 1.00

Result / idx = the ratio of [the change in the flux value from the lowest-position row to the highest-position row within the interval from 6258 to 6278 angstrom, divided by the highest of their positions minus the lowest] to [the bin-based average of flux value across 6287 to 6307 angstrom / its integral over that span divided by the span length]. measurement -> 0.007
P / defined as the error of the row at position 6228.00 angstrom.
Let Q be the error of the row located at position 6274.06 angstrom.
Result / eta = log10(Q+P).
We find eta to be -0.06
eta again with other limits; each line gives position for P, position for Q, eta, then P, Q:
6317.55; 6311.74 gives 0.07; 0.41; 0.77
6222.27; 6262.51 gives -0.06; 0.44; 0.43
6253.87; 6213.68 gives 0.00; 0.56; 0.45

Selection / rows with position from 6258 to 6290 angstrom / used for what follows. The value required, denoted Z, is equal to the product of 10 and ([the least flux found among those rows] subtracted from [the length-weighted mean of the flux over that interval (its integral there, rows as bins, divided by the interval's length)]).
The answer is 13.9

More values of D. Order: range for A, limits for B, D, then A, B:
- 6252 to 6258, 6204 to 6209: 1.06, 65.9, 62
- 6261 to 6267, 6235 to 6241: 1.06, 71.7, 68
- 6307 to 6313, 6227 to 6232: 1.16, 74.0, 64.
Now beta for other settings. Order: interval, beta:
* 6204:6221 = 0.59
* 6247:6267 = 0.74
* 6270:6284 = 0.47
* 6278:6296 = 0.41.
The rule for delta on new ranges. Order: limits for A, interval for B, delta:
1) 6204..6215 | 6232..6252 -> 0.95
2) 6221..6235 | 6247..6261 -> 0.96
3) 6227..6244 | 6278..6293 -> 1.05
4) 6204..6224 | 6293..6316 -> 1.00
